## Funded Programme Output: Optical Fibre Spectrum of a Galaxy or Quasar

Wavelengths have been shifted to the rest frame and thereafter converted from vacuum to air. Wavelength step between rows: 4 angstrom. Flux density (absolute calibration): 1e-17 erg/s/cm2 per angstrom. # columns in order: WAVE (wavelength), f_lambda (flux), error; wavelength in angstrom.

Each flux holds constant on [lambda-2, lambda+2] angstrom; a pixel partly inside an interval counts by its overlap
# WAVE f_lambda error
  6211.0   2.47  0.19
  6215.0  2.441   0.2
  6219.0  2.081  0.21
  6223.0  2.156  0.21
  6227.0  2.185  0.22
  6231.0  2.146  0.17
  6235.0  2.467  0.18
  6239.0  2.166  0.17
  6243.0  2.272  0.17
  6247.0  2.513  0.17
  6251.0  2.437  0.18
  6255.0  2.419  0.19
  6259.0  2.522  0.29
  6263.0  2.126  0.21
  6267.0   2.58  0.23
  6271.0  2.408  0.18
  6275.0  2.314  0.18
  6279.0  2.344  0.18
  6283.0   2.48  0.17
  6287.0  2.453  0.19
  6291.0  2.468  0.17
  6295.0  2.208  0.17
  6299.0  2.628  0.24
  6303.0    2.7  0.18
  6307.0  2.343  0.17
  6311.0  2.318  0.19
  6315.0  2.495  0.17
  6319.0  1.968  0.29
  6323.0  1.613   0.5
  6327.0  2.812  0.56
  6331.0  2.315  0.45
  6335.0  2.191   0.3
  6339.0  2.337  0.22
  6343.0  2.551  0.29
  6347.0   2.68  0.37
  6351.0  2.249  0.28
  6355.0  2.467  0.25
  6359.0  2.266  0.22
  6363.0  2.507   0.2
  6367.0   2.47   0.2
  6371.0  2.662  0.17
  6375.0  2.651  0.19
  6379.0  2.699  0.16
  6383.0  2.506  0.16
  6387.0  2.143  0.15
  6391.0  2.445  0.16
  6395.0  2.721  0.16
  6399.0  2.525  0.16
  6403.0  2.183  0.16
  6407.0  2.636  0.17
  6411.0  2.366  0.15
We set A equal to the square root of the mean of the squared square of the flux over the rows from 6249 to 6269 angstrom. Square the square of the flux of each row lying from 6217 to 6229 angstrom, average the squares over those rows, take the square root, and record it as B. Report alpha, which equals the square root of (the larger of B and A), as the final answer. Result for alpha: 2.43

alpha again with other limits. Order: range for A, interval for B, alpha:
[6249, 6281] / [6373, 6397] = 2.55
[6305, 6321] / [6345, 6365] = 2.45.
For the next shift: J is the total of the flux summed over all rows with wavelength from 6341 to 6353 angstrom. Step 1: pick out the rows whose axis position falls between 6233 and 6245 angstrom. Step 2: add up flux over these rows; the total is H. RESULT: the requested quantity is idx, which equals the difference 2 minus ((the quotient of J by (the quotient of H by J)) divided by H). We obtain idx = 0.83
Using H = 6.9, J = 7.48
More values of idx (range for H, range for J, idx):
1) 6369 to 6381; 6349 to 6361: 1.24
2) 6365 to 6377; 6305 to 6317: 1.15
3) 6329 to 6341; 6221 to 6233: 1.10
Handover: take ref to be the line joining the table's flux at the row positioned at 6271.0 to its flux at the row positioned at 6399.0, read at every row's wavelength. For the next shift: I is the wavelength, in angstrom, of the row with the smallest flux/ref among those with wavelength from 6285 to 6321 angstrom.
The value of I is 6319.0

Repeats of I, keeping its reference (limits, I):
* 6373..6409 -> 6387.0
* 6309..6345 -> 6323.0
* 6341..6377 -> 6351.0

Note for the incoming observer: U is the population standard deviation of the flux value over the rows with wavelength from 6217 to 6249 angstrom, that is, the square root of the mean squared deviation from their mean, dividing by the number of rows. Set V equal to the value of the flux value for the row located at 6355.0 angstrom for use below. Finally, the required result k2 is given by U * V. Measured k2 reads 0.37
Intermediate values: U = 0.15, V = 2.467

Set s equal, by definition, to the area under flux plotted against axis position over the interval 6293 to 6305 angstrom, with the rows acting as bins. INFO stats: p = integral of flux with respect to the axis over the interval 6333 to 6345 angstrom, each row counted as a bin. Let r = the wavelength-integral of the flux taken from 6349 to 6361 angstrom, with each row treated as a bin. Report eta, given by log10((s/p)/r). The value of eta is -1.42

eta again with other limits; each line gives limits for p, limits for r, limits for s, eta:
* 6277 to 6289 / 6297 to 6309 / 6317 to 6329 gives -1.54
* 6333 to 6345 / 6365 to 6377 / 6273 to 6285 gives -1.49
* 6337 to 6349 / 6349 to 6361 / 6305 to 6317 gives -1.47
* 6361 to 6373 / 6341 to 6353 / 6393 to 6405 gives -1.49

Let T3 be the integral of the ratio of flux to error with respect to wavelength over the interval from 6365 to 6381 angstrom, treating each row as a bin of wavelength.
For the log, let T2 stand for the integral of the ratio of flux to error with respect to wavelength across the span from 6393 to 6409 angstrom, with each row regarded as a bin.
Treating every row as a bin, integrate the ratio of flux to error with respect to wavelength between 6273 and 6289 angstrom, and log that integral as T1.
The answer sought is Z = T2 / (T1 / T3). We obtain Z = 273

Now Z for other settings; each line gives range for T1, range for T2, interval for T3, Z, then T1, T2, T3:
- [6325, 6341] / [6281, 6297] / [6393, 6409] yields 485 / 112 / 220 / 248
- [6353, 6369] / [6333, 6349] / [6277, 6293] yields 166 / 180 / 136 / 220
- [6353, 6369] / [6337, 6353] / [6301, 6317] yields 171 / 180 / 139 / 223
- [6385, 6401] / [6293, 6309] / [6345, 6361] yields 120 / 249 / 211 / 142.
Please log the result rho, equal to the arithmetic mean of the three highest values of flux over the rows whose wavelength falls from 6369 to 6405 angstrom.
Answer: 2.69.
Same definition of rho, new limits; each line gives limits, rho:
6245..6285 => 2.54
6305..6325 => 2.39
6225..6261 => 2.50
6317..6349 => 2.68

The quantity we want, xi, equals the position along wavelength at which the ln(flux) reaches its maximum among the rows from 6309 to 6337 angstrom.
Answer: 6327.0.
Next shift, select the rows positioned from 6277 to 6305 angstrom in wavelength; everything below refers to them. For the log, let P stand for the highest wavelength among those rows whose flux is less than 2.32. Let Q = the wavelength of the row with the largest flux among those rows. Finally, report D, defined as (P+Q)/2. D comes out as 6299 angstrom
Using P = 6295.0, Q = 6303.0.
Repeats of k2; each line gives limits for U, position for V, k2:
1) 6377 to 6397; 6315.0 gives 0.52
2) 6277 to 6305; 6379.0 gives 0.41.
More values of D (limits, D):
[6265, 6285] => 6271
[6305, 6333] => 6329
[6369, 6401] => 6391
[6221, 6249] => 6245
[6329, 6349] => 6341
